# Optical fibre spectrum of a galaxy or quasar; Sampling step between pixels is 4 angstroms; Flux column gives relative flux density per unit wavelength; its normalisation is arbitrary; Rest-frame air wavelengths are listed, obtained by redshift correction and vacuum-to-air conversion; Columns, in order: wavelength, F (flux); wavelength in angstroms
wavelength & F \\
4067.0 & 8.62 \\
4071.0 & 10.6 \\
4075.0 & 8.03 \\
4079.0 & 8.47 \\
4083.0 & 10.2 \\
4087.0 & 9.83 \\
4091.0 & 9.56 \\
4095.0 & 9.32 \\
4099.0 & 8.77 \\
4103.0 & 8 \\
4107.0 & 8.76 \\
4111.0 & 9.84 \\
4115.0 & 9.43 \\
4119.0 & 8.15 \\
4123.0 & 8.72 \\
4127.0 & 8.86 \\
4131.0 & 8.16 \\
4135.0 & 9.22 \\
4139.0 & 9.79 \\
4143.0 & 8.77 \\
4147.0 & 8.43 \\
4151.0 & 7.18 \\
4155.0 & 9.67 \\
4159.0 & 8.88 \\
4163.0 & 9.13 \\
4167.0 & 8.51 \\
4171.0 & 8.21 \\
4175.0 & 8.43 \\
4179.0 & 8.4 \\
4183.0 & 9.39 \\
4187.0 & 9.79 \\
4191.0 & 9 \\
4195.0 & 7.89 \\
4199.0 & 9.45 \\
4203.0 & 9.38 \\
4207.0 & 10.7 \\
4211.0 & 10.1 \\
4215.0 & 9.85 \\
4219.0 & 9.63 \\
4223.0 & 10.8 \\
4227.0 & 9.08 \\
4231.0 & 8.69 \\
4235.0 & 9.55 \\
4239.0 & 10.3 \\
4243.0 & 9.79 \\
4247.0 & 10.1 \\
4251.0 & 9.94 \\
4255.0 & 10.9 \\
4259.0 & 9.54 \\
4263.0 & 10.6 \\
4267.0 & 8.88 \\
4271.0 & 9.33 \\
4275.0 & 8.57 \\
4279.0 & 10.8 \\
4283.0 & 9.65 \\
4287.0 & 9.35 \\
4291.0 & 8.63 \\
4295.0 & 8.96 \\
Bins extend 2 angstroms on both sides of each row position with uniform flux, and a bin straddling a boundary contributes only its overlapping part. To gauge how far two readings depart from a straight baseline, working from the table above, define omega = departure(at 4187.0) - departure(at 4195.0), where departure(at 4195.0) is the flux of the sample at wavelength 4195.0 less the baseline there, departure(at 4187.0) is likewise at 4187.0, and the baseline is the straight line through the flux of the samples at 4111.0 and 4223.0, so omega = 2.0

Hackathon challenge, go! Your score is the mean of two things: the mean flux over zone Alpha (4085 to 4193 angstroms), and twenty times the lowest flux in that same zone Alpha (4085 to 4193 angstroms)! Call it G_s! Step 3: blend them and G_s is 76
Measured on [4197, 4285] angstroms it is 91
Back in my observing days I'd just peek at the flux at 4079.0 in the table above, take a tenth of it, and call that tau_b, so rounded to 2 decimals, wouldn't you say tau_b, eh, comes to 0.85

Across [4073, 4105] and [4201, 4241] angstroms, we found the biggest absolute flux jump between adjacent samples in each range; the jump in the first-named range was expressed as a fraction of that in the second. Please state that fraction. 1.01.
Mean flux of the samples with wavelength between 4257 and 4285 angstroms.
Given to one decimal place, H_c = 9.6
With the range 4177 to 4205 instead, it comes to 9.0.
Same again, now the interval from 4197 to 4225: 10.0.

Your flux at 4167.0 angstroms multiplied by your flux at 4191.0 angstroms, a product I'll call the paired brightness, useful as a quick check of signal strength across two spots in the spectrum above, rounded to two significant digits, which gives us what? 77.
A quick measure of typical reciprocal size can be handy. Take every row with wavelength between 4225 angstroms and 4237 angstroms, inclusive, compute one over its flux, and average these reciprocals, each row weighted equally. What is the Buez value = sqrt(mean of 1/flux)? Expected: 0.332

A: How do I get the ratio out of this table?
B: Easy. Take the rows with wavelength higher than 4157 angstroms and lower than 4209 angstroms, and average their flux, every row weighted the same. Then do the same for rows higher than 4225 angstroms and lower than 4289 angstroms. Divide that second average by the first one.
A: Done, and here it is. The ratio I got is 1.08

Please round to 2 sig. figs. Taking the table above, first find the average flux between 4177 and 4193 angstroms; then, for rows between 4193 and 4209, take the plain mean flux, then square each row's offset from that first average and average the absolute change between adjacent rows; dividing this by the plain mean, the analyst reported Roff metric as 0.14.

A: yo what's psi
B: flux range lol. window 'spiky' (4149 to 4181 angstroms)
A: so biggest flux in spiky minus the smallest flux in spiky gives 2.5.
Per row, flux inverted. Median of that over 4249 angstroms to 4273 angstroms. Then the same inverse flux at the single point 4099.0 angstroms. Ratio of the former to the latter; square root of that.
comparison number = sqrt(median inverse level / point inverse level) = 0.95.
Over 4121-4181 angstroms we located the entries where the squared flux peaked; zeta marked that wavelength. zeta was 4139.0 angstroms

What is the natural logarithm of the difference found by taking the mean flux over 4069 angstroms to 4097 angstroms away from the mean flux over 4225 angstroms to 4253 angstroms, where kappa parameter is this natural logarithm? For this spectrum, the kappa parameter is -1.6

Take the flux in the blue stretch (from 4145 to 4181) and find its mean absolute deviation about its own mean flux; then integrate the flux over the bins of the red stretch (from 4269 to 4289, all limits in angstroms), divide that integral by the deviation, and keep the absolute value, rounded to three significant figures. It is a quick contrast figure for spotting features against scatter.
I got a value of 415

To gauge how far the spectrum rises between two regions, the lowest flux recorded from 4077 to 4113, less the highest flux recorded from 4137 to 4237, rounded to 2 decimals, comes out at -2.80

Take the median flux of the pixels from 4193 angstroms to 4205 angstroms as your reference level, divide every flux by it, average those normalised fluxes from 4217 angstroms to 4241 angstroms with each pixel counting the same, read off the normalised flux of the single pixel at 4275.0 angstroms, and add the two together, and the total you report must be 1.95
